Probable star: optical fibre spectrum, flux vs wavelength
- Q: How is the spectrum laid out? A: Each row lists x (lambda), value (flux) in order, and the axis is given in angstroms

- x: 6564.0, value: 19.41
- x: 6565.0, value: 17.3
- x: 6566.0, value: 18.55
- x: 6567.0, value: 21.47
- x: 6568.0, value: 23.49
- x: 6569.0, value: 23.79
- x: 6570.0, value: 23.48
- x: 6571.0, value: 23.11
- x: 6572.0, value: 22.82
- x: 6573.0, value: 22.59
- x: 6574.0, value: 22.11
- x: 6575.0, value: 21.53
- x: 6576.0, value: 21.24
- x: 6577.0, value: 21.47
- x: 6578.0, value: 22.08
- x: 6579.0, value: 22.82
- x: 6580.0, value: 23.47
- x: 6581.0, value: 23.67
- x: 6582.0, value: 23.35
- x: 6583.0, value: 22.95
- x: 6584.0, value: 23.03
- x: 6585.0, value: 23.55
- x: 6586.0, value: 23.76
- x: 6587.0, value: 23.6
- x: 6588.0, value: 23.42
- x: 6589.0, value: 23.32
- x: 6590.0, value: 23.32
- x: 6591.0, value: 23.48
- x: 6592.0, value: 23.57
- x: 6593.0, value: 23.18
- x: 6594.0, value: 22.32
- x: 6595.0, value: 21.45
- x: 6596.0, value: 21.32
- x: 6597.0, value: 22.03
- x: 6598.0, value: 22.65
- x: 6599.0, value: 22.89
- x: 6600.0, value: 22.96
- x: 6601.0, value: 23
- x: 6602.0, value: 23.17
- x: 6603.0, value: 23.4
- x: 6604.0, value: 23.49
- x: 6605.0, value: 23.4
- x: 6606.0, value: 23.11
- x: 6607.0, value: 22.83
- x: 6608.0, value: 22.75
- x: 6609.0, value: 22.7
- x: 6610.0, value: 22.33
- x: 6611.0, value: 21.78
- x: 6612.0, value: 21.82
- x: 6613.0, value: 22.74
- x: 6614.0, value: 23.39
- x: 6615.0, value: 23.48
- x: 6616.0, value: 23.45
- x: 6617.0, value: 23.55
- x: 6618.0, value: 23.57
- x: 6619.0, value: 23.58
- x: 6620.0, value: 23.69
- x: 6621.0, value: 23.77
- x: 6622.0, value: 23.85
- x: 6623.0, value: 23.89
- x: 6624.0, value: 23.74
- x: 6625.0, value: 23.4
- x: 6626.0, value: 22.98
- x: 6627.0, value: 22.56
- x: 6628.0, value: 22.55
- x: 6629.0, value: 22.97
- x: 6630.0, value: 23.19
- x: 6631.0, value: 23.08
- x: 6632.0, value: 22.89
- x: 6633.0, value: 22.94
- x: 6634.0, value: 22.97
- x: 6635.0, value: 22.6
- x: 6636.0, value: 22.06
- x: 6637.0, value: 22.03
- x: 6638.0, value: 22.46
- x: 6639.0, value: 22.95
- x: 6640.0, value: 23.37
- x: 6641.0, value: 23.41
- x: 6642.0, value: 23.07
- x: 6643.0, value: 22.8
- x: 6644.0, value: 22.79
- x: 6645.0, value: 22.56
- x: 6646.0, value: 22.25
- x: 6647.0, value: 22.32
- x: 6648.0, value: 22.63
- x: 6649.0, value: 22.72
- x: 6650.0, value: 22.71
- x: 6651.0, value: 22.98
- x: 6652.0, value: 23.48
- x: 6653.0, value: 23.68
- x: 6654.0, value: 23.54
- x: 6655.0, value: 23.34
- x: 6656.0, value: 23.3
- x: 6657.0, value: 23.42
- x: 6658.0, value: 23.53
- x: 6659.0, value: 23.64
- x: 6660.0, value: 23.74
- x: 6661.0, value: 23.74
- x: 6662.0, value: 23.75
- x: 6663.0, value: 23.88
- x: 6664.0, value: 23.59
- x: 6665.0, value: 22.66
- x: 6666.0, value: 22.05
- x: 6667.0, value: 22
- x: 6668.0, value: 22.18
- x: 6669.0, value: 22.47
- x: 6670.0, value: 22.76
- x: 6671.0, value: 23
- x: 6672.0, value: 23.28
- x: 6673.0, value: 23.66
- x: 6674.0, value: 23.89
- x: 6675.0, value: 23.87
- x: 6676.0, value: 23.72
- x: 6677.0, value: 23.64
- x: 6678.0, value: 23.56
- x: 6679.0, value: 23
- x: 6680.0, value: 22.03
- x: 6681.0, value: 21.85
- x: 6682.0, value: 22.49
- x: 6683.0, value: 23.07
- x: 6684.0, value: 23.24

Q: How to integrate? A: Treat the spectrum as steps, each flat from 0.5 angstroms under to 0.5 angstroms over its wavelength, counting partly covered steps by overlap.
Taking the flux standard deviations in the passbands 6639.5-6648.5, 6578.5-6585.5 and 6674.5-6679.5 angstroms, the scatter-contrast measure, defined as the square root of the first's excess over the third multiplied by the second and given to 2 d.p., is 0.17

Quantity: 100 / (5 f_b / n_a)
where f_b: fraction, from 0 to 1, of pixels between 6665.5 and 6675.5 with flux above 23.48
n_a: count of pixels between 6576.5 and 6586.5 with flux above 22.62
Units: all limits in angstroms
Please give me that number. 533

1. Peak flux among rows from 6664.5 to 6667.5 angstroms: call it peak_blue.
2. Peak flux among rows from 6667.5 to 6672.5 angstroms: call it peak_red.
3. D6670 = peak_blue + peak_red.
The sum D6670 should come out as 45.9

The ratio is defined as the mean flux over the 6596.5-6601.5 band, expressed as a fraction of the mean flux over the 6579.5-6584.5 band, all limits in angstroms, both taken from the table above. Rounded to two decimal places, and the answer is 0.97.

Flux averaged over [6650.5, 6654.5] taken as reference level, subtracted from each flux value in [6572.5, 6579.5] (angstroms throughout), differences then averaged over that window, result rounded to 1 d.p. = -1.4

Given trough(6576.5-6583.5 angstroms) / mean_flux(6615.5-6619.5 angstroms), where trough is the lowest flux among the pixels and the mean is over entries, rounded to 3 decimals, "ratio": 0.912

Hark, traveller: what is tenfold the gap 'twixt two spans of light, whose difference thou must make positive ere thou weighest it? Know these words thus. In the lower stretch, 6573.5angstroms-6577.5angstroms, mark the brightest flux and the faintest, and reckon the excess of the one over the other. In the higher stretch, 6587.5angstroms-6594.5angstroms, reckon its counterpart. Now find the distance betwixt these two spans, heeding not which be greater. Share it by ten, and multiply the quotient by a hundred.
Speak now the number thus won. 4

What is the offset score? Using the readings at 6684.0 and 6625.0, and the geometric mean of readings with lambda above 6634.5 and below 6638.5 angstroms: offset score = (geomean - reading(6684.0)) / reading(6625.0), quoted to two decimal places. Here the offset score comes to -0.04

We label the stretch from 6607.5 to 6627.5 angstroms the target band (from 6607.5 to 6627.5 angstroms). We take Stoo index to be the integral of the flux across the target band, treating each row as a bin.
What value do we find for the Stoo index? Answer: 463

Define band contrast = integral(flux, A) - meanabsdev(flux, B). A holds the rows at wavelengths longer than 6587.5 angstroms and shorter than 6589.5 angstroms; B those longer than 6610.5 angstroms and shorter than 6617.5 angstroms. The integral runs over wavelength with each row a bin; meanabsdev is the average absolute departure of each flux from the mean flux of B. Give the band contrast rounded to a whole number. 46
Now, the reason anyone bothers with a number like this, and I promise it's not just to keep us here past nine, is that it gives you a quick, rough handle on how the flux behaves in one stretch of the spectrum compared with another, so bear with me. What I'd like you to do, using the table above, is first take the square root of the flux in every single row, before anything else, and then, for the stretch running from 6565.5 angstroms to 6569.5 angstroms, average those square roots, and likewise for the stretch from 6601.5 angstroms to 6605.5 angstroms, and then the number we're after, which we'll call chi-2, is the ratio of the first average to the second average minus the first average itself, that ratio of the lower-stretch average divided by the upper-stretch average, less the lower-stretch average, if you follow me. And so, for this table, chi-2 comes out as -3.70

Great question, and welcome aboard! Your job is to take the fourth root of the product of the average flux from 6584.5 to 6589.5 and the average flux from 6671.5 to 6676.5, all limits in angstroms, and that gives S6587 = 4.86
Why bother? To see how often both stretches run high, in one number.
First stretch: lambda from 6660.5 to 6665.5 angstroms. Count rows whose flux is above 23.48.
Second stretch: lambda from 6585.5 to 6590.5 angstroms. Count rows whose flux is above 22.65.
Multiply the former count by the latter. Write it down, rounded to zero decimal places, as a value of 20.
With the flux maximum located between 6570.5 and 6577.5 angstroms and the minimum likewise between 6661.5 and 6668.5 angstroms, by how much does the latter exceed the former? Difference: -1.1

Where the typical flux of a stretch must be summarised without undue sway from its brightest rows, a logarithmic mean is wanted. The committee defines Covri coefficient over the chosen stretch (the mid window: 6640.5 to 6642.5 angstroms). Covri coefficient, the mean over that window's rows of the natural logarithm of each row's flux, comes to 3.15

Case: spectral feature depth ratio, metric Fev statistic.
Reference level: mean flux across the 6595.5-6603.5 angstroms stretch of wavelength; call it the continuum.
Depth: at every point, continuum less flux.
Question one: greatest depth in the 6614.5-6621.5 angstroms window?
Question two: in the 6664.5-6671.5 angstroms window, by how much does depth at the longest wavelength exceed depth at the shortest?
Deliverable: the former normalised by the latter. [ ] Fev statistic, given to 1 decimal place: 2.3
